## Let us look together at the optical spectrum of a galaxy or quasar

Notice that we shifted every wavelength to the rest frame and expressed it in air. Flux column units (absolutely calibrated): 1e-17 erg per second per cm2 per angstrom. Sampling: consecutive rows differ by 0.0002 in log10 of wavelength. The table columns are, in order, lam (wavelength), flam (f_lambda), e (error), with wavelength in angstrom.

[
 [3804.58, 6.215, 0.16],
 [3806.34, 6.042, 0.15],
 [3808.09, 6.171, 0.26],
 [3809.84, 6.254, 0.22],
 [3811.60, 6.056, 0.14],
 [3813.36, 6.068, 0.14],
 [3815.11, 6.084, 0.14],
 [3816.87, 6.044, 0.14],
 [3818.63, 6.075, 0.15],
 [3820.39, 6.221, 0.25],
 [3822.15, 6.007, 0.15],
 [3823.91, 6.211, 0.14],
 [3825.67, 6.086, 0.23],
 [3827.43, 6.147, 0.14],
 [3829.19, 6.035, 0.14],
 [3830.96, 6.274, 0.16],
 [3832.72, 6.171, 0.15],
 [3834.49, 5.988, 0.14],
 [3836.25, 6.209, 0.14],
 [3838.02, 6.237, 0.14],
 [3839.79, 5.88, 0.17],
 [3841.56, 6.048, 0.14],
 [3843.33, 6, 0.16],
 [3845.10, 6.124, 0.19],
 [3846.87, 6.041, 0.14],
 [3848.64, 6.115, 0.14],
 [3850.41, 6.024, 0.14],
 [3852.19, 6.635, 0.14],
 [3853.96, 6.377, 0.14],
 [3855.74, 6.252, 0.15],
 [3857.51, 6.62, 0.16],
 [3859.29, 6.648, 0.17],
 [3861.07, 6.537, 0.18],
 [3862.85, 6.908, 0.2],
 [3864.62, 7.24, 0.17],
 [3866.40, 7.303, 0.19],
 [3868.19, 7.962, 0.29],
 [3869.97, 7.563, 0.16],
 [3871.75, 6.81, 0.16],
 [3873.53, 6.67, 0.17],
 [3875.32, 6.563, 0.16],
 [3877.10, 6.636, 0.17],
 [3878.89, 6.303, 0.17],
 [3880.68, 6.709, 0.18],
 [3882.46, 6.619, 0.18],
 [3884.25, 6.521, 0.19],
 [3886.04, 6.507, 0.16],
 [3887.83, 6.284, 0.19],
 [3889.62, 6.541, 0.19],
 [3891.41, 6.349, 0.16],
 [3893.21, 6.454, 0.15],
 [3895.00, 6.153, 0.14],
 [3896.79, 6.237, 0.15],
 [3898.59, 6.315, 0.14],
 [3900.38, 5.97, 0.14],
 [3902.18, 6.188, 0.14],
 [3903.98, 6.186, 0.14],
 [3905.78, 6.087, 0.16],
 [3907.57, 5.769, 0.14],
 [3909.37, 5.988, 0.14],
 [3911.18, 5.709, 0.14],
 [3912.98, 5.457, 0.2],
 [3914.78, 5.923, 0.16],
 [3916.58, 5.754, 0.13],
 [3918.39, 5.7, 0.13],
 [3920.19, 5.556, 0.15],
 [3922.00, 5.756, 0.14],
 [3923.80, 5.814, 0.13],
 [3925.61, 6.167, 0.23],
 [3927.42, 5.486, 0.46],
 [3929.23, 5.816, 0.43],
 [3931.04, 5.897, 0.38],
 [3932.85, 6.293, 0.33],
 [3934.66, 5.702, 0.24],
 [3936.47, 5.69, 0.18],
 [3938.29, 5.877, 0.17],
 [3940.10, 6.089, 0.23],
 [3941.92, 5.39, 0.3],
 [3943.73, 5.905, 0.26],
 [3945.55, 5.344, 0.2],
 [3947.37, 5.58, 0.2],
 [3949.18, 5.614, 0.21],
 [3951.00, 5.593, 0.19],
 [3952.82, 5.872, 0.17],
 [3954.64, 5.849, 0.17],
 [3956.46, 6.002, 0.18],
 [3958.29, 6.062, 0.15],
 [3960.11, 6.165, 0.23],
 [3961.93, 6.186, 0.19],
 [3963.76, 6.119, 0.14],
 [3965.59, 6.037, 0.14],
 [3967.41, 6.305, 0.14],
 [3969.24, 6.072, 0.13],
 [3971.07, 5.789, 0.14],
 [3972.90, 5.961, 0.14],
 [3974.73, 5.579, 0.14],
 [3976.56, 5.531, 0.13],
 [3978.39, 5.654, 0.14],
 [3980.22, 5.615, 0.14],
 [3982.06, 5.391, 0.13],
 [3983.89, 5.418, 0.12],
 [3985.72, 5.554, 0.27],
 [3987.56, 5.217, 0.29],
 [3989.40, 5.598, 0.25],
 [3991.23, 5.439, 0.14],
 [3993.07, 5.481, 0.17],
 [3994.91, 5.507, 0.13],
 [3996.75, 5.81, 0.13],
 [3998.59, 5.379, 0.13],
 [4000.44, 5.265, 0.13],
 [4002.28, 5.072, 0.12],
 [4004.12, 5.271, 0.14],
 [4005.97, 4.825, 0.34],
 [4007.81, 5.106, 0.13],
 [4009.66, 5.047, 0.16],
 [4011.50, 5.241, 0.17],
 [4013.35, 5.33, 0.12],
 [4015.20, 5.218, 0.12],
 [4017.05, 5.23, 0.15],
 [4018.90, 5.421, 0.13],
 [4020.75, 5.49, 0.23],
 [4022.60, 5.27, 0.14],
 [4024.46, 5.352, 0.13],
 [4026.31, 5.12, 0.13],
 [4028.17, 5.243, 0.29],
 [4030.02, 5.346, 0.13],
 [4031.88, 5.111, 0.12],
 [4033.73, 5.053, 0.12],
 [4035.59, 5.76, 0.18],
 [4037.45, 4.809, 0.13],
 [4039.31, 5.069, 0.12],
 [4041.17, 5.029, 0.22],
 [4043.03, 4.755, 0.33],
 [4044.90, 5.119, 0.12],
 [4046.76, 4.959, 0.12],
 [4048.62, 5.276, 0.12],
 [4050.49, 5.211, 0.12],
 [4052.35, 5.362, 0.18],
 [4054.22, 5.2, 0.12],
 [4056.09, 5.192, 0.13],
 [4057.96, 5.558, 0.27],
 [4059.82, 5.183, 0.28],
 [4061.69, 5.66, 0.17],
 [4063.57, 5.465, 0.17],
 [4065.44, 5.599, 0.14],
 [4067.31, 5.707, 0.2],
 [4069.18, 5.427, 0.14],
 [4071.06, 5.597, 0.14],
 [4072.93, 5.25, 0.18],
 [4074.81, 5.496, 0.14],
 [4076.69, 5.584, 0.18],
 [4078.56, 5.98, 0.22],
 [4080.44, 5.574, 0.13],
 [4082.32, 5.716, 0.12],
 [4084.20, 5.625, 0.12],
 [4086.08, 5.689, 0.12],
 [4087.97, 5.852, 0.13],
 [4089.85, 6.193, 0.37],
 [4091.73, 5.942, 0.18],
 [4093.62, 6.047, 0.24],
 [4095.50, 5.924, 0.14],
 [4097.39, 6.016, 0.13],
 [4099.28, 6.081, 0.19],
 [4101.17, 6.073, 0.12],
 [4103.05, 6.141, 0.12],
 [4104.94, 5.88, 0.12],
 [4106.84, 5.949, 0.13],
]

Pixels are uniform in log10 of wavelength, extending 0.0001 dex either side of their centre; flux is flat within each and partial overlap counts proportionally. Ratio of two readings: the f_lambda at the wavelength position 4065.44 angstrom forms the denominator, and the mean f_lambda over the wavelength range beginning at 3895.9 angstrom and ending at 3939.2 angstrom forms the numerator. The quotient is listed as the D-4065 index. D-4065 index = 1.05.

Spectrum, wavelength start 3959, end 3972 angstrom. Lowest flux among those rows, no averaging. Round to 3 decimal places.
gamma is 5.789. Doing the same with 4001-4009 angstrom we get 4.825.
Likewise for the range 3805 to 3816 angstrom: 6.042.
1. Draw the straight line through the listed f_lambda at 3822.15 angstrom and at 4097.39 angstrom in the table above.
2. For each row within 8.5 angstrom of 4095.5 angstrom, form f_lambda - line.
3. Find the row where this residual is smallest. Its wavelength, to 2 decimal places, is 4087.97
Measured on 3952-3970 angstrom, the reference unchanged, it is 3954.64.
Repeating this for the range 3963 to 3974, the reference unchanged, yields 3971.07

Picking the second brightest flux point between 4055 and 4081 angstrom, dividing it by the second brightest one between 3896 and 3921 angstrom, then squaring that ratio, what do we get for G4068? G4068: 0.84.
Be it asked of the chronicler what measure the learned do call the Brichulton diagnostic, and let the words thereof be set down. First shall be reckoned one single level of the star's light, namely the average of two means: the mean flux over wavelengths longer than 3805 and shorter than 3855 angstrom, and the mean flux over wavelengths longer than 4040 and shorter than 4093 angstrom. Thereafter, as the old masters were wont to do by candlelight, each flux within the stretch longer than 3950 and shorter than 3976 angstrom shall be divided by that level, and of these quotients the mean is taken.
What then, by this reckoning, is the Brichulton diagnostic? 1.03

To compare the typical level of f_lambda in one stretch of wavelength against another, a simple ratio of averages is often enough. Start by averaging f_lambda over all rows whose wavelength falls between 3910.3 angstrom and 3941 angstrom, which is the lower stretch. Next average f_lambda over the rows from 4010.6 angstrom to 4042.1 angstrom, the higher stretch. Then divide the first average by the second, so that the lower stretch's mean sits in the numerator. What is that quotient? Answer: 1.11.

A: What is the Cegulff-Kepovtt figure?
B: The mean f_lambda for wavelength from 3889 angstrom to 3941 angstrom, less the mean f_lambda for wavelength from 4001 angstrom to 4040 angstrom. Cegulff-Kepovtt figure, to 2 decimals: 0.75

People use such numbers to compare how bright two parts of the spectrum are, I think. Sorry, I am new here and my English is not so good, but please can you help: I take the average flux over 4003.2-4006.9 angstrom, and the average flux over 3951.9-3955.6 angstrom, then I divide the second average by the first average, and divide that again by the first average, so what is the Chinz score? 0.230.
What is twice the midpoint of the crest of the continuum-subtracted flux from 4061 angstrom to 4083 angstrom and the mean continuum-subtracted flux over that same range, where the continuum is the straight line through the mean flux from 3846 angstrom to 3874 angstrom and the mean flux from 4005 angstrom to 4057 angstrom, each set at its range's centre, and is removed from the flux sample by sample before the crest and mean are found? 2.0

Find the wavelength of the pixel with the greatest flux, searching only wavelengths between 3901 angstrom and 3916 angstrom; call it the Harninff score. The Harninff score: 3902.18 angstrom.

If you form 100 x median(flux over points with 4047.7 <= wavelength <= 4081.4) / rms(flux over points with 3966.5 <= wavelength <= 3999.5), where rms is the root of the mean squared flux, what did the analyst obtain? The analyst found 97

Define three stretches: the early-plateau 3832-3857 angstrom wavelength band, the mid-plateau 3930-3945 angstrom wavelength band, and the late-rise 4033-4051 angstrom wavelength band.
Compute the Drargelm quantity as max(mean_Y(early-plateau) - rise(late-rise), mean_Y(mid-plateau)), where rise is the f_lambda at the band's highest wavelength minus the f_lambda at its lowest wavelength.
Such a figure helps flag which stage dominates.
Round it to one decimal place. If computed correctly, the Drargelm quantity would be 6.0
